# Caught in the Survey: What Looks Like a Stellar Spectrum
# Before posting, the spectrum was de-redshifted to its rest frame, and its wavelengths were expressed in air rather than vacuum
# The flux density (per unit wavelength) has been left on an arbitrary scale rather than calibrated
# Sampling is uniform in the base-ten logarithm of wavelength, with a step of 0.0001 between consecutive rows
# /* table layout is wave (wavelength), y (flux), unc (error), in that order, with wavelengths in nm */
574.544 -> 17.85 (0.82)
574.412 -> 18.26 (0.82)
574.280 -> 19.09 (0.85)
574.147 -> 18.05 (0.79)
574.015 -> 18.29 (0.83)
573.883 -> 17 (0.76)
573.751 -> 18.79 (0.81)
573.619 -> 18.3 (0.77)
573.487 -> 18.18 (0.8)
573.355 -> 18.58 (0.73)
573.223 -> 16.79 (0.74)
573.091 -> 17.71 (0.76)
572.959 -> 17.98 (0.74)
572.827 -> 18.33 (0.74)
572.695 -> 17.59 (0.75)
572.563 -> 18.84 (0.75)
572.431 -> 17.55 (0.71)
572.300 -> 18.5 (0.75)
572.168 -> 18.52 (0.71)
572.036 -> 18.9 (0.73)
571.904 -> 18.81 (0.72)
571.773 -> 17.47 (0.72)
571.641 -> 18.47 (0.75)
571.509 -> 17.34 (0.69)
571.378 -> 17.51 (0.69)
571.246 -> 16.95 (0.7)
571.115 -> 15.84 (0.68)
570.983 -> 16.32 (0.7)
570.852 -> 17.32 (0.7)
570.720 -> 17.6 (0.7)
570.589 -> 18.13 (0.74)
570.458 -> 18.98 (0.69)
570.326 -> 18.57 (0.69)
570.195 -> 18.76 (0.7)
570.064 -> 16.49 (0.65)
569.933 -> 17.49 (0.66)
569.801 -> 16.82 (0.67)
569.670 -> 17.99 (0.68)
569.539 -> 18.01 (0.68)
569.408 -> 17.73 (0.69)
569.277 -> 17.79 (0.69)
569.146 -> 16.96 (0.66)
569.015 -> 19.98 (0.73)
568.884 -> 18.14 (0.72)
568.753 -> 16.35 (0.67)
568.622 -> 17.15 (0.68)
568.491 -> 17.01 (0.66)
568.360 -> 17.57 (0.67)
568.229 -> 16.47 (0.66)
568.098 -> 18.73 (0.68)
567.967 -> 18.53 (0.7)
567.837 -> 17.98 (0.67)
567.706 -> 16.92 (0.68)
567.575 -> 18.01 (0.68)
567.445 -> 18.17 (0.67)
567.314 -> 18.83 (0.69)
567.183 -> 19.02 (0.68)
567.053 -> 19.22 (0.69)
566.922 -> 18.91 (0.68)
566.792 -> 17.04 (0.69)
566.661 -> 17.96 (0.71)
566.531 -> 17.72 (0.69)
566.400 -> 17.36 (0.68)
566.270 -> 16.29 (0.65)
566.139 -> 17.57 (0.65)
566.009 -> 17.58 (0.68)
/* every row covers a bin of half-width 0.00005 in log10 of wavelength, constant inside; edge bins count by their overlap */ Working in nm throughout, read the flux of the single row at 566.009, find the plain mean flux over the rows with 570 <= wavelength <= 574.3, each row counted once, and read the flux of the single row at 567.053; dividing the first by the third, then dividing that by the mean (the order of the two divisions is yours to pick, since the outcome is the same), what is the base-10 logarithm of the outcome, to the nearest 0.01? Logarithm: -1.29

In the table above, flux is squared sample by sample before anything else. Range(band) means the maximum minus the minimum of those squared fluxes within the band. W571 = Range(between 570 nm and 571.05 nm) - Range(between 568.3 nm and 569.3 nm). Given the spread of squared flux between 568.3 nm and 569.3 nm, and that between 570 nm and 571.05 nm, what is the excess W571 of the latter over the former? -38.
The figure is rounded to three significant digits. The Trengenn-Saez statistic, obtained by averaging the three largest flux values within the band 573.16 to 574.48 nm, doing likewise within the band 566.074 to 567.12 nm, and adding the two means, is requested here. 37.5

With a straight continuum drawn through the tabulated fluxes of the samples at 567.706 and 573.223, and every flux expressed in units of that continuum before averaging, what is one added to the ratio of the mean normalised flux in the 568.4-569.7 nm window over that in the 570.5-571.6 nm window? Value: 2.03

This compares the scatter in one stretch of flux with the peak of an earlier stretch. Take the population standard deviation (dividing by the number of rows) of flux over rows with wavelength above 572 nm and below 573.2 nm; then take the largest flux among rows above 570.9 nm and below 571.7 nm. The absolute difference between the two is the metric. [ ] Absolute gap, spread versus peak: 18.0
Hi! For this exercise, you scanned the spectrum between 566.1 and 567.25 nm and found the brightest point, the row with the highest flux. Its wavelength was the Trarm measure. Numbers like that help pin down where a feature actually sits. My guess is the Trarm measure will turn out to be 567.053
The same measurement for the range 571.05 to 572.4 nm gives 572.036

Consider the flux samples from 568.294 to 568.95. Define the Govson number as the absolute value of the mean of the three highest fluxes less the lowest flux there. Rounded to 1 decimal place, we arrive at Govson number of 1.3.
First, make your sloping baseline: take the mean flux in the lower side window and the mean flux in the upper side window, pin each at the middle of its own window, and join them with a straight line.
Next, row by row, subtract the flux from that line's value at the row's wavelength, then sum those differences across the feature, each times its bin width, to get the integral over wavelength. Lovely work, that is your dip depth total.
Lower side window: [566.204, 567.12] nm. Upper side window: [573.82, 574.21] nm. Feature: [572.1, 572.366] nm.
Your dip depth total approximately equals -0.19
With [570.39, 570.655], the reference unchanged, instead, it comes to -0.20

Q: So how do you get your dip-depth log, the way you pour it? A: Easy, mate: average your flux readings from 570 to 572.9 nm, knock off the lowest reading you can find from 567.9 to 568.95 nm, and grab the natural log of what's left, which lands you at 0.41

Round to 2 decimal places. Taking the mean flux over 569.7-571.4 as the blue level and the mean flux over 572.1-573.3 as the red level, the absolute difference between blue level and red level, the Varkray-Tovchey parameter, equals 0.53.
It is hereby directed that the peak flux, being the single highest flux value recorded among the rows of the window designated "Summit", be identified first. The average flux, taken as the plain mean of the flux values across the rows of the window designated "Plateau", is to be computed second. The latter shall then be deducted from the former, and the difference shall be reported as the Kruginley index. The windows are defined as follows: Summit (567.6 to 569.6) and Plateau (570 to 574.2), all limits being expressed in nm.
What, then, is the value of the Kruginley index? 2.1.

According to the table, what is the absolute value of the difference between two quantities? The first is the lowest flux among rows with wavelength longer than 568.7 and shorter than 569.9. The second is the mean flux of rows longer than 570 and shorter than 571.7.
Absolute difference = 1.21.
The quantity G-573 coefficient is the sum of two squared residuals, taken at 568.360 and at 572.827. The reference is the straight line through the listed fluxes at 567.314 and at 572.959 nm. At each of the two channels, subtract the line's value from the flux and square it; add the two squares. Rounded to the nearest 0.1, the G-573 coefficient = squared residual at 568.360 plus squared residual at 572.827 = 1.3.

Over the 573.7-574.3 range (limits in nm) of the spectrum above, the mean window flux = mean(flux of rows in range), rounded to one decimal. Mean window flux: 18.2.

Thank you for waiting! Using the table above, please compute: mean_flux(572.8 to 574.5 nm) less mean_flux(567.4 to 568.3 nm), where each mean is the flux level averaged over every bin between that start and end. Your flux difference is 0.27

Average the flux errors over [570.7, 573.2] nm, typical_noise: 0.721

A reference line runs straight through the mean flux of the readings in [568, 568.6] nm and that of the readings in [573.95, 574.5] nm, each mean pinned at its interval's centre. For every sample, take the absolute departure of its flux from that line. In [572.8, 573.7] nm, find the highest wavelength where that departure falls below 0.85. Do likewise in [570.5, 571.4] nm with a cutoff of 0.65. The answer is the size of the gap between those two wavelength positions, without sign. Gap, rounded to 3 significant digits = 2.24 nm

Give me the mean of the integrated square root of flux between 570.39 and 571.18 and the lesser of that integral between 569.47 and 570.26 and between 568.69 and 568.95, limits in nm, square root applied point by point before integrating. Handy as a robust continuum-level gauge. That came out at 2.2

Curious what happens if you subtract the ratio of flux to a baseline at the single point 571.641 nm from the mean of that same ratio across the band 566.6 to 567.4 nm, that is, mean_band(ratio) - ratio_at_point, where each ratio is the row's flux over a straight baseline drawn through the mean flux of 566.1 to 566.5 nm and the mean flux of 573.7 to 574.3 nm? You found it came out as 0.04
